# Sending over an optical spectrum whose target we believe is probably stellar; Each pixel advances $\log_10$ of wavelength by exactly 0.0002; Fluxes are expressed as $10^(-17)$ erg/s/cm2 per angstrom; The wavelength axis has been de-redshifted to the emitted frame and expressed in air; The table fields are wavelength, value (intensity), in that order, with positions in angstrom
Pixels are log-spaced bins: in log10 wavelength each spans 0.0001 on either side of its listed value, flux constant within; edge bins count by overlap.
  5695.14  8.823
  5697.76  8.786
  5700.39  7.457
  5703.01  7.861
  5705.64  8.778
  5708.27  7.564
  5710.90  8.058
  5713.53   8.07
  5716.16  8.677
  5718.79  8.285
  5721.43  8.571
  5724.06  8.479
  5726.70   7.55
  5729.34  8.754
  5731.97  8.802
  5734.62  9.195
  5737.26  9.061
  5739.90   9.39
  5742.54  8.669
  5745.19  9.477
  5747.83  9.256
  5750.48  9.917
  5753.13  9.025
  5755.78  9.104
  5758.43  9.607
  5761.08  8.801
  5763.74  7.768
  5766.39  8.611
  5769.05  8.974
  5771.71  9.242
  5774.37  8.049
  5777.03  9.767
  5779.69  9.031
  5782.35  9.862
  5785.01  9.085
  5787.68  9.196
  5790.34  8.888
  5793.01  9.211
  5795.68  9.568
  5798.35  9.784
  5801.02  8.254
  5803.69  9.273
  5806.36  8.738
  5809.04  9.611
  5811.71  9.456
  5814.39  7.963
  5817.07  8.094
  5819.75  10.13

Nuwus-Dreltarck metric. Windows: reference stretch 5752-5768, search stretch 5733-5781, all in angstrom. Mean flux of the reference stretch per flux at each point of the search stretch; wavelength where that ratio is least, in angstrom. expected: 5750.48 angstrom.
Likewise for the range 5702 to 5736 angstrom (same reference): 5734.62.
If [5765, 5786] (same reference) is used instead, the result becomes 5782.35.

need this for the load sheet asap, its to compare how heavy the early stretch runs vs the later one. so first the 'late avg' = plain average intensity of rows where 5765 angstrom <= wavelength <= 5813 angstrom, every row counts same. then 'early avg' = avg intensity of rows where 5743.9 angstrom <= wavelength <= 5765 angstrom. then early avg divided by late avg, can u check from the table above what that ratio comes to 1.00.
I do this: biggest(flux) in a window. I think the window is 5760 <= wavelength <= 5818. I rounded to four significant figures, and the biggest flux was 9.862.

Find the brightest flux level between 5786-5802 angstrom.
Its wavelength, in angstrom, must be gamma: 5798.35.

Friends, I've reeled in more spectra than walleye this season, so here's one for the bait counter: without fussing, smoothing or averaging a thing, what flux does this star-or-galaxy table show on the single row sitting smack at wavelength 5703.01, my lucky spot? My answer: 7.861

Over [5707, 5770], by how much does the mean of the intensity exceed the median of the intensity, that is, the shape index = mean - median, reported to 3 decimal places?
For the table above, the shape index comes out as -0.041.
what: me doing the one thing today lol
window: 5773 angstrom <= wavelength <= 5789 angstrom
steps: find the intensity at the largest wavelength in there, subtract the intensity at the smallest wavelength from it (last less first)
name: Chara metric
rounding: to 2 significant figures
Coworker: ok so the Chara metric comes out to 1.1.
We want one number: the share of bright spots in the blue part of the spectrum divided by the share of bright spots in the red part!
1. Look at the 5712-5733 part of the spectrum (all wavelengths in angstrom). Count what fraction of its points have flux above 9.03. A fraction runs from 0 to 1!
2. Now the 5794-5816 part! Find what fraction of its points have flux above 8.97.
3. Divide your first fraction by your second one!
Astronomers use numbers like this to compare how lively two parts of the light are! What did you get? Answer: 0.0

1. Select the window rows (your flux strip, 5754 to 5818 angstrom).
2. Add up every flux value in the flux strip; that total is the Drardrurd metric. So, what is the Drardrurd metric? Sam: 216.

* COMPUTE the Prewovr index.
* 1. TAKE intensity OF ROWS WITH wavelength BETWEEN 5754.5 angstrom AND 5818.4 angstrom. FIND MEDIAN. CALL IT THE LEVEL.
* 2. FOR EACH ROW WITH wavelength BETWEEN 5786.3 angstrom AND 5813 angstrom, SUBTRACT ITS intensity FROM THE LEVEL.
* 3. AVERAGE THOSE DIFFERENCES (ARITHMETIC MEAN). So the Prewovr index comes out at -0.10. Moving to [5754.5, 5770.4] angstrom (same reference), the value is 0.28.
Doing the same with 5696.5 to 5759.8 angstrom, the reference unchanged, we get 0.41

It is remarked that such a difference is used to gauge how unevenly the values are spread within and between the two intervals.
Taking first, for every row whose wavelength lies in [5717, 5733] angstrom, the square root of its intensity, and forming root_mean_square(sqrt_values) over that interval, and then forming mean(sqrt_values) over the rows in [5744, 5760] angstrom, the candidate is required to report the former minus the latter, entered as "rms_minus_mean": -0.17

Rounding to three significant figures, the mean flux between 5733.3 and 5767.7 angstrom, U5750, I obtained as 9.07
